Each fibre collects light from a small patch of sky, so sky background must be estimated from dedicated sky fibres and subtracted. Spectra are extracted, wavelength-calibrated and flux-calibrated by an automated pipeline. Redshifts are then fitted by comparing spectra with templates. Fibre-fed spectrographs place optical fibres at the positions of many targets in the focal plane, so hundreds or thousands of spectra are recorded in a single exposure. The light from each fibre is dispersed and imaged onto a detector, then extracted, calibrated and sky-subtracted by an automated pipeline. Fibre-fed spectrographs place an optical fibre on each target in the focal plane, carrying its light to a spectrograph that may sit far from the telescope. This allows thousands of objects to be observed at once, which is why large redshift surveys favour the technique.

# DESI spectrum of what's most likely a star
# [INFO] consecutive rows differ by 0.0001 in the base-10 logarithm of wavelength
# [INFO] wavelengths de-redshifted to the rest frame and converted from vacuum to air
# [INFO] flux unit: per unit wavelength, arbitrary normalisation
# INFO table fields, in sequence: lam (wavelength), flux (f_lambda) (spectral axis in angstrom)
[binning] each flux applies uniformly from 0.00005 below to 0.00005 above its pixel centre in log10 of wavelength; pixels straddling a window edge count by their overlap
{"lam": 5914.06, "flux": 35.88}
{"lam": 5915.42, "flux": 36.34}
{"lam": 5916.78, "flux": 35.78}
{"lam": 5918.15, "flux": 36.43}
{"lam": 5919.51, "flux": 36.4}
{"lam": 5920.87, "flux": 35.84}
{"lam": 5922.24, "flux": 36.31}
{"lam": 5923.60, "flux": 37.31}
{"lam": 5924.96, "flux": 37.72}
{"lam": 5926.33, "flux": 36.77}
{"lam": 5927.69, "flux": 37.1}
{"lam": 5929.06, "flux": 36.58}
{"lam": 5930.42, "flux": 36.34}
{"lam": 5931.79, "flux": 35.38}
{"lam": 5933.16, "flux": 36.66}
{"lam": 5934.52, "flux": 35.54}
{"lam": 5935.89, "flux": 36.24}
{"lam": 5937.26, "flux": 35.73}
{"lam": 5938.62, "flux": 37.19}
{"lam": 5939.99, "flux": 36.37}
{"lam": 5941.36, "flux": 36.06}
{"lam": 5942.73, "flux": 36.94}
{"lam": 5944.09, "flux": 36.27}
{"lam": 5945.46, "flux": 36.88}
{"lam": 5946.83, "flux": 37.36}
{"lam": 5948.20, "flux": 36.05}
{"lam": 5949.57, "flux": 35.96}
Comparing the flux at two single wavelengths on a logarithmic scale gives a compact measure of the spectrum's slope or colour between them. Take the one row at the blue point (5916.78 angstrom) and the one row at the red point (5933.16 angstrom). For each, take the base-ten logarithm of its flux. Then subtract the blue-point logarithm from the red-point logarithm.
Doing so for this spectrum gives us 0.0106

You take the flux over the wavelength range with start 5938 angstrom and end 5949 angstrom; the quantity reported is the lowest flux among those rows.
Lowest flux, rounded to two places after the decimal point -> 36.05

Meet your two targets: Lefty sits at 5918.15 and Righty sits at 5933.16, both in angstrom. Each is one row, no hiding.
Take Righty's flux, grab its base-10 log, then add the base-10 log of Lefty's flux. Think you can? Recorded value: 3.13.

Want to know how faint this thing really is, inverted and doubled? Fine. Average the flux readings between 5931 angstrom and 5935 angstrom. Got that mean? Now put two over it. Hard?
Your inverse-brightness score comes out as 0.0558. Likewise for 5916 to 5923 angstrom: 0.0553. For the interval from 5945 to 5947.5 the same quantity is 0.0539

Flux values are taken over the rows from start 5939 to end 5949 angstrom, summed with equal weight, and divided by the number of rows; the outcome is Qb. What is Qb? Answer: 36.6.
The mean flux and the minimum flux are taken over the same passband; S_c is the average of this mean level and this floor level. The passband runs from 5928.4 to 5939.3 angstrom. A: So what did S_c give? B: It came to 35.8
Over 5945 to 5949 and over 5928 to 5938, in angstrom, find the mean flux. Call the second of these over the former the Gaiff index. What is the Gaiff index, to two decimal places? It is 0.98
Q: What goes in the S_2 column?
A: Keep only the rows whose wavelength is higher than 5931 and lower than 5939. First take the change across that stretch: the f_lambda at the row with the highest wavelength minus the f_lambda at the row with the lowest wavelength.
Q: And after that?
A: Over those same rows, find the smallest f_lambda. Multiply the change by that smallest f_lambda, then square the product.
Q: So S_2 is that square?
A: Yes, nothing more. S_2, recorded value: 4101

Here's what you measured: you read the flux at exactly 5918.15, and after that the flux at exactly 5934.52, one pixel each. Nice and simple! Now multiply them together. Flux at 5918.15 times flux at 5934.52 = 1295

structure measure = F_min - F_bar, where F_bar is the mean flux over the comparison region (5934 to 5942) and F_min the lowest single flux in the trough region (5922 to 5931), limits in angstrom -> 0.1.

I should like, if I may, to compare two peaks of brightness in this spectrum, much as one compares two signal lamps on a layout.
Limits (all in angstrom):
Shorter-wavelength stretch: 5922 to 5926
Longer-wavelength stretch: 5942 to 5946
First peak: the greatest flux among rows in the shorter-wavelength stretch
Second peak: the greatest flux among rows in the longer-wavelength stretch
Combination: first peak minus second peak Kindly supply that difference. 0.78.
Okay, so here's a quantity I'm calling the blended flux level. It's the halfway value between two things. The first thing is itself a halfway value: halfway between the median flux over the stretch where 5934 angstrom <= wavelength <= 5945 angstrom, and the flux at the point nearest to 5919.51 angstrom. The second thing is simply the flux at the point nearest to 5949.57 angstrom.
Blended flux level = 36.1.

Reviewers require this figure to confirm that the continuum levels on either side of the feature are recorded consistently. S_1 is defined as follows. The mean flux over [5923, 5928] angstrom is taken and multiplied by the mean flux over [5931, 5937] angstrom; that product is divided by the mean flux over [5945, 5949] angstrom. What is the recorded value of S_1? 36.4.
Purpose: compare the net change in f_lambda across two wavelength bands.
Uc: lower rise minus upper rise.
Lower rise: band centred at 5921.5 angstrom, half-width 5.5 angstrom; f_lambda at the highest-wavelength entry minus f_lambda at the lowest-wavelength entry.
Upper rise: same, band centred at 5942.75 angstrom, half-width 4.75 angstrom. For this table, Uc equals 0.8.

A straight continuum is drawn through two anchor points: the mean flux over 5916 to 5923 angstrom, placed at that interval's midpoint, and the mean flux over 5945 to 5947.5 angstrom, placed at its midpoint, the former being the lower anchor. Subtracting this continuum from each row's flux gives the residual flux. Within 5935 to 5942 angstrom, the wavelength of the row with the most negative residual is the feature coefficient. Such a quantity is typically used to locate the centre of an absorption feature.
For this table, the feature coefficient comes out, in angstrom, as 5937.26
